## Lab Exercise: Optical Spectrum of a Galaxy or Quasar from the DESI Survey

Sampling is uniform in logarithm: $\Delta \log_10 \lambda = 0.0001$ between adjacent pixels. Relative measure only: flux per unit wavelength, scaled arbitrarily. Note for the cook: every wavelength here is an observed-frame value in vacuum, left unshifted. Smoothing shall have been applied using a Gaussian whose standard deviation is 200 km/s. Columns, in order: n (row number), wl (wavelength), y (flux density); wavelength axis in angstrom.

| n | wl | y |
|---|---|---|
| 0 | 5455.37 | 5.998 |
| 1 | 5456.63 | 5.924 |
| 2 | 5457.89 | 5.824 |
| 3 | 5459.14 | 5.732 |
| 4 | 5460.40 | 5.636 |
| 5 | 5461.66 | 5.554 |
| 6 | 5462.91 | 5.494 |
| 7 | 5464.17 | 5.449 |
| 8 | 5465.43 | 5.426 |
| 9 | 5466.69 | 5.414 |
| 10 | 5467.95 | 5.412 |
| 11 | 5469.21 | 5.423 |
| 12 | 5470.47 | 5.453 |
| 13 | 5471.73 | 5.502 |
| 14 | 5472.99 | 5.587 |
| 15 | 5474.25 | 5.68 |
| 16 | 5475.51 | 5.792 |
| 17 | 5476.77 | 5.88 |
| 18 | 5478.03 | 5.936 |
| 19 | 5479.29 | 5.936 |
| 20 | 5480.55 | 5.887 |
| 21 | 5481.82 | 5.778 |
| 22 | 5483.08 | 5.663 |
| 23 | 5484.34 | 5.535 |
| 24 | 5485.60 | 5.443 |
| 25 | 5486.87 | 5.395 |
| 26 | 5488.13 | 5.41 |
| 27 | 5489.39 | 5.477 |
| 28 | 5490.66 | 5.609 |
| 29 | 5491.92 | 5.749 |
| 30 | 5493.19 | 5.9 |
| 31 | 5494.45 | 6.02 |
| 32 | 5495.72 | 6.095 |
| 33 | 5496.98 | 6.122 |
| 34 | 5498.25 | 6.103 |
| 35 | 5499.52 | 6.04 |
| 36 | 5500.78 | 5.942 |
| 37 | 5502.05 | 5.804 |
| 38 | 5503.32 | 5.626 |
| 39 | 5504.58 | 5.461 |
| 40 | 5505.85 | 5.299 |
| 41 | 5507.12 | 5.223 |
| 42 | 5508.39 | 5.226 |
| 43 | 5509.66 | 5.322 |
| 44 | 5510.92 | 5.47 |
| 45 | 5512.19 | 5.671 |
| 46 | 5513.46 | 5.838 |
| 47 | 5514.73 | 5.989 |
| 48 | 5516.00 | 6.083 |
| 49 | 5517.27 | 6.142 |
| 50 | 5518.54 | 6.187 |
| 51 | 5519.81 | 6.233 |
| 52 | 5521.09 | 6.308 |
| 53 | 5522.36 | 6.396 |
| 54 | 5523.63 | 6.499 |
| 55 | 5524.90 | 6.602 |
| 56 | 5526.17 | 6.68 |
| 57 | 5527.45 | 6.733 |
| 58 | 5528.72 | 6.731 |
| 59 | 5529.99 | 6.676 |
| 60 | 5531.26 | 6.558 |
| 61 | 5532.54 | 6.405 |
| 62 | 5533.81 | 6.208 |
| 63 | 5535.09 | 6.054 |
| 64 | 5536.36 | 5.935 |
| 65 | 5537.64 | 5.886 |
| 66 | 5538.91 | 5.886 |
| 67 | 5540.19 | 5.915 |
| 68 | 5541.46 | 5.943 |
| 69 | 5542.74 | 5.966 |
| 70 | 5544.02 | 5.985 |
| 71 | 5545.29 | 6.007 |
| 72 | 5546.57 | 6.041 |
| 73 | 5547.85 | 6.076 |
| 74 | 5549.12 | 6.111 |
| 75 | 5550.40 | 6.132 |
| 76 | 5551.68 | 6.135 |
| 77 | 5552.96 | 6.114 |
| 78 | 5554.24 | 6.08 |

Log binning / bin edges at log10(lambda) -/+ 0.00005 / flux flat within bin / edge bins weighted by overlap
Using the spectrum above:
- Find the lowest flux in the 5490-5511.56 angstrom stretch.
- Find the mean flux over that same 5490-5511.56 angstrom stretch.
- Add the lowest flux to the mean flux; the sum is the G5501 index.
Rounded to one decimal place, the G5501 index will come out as 10.9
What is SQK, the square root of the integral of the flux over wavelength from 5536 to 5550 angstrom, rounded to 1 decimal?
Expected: 9.2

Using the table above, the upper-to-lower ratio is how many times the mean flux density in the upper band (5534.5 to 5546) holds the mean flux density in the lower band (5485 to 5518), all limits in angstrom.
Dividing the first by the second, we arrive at 1.04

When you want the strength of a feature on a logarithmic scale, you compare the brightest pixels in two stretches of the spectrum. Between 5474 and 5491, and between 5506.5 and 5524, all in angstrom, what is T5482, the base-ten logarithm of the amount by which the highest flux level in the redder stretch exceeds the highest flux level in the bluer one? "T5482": -0.2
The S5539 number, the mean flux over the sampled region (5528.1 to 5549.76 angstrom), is 6.14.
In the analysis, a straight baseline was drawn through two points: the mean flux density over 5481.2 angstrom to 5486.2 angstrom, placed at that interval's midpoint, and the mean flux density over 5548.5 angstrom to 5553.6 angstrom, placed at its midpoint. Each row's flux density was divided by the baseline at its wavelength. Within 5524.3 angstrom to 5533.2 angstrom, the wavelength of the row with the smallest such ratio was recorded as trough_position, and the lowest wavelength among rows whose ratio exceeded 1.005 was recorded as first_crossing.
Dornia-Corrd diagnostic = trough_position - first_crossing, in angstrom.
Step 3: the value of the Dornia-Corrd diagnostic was 7.6 angstrom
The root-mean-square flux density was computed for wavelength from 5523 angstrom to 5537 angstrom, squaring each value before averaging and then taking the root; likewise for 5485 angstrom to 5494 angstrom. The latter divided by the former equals 0.86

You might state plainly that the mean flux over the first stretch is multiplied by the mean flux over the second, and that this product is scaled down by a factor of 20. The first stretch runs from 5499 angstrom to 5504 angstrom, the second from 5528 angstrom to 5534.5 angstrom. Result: 1.91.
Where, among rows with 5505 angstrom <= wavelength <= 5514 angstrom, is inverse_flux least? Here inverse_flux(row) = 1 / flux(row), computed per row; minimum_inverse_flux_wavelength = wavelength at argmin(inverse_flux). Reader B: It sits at 5513.46 angstrom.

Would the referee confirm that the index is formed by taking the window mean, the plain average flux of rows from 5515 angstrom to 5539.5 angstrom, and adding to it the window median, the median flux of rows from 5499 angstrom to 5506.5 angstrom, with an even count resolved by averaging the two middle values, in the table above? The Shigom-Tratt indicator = 12.0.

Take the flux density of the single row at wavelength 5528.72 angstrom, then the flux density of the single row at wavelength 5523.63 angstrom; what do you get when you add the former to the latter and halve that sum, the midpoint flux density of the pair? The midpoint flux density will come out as 6.6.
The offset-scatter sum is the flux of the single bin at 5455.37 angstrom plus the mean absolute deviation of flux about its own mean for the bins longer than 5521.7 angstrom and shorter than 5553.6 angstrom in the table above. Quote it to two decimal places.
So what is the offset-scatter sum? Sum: 6.26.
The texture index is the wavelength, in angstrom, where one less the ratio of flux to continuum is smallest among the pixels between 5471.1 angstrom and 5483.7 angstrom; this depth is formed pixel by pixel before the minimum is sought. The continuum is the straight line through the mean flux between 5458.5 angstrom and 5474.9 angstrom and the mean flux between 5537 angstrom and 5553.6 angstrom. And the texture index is 5478.03 angstrom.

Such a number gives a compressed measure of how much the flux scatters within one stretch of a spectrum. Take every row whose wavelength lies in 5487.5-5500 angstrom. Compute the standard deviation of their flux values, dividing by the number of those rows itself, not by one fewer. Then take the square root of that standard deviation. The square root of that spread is 0.51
